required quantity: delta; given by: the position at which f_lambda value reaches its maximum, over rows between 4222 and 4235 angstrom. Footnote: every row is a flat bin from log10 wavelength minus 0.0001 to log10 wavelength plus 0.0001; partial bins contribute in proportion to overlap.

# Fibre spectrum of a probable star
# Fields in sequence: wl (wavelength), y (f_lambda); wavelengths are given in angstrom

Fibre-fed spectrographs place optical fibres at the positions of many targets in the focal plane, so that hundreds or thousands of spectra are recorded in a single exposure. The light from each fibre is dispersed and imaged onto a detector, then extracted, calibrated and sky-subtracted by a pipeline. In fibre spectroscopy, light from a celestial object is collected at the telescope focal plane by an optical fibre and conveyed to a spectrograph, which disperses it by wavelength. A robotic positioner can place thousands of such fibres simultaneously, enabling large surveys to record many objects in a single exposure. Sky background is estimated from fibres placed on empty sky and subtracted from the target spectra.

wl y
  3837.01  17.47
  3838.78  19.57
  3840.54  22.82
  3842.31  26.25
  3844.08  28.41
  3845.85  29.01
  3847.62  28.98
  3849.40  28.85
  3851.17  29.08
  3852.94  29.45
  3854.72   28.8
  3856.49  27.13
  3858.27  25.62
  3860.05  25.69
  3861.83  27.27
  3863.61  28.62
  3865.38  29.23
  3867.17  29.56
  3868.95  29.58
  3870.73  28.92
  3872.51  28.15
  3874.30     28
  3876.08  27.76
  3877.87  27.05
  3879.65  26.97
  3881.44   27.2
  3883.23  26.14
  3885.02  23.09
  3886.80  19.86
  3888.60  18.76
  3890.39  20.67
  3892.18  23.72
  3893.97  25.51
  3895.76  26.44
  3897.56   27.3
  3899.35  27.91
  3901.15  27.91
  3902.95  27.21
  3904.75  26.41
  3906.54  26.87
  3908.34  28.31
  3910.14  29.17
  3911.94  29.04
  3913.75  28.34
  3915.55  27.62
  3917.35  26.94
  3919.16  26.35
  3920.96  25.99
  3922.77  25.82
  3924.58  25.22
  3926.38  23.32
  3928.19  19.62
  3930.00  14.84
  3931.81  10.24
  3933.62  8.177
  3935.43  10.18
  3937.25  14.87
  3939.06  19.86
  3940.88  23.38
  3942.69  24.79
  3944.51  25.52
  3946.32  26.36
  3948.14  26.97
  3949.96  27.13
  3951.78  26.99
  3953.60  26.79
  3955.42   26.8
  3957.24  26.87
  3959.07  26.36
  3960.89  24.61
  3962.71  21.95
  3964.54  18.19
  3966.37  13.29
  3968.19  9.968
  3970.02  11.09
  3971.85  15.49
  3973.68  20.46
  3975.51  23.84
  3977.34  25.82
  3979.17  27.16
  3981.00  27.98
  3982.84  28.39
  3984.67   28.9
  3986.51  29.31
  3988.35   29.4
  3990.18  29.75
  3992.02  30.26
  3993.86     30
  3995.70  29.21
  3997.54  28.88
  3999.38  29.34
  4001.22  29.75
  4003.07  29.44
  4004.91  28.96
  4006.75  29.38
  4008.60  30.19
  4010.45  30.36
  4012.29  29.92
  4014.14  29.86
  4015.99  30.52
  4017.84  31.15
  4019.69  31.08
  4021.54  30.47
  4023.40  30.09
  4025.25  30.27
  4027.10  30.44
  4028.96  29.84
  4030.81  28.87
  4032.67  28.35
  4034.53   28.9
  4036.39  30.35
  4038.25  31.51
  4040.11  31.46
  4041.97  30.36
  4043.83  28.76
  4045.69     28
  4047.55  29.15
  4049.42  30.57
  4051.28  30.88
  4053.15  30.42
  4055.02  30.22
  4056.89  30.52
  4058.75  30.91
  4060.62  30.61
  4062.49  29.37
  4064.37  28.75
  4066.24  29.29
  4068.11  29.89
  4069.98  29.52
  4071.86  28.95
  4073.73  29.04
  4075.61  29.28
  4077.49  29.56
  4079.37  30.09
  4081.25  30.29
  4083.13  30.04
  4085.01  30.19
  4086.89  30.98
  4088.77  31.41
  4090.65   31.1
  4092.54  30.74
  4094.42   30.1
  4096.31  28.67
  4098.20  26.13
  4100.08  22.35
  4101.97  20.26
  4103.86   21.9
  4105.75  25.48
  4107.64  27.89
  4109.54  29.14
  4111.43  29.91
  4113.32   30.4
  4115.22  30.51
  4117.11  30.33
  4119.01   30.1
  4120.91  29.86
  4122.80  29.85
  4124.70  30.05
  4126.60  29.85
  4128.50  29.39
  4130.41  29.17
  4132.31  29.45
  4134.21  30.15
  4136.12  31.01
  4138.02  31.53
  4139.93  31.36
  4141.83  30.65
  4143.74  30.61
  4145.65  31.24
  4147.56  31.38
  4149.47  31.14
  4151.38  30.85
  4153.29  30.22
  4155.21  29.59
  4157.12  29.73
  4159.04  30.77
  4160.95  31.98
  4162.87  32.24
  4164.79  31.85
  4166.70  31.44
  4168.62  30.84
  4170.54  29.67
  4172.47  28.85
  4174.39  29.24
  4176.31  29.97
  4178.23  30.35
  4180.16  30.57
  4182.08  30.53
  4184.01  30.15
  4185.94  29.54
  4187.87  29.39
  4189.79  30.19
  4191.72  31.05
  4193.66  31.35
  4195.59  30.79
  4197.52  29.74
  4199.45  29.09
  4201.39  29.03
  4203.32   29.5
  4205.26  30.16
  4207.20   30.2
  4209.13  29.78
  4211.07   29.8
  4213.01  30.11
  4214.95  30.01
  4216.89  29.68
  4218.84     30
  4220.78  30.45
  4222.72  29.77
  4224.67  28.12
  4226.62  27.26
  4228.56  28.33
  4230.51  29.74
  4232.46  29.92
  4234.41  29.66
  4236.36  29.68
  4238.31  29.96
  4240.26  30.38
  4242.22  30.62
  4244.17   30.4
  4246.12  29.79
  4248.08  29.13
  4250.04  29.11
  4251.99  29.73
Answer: 4232.46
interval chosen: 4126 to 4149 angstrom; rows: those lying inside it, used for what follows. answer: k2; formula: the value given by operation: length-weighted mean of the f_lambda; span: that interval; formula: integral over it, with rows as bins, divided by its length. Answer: 30.5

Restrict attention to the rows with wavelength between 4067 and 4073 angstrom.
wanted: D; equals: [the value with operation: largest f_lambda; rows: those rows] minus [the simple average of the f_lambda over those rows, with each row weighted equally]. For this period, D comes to 0.4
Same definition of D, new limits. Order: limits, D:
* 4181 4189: 0.6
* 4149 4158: 0.8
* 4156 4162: 1.2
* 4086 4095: 0.5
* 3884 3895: 3.6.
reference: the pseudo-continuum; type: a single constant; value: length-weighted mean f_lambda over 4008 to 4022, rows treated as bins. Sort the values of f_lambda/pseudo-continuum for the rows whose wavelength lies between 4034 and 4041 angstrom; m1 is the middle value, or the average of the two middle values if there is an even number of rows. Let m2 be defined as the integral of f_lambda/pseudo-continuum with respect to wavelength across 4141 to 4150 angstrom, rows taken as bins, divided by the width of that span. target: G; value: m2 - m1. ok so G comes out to 0.00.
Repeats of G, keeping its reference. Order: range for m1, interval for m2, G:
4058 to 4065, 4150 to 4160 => 0.01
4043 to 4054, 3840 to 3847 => -0.09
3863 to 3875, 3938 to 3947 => -0.17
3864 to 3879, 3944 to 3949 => -0.07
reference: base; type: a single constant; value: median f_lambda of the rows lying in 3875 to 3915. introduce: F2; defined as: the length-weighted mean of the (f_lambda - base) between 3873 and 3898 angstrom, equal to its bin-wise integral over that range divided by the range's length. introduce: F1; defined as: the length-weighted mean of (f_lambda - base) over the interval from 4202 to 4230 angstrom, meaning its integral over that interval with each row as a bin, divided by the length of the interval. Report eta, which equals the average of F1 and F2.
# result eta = 0.2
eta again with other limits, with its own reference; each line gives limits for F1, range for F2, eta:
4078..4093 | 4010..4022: 3.5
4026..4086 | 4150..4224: 3.0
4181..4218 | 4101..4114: 1.2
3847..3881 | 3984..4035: 1.9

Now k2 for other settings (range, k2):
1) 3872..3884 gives 27.3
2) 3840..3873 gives 28.0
